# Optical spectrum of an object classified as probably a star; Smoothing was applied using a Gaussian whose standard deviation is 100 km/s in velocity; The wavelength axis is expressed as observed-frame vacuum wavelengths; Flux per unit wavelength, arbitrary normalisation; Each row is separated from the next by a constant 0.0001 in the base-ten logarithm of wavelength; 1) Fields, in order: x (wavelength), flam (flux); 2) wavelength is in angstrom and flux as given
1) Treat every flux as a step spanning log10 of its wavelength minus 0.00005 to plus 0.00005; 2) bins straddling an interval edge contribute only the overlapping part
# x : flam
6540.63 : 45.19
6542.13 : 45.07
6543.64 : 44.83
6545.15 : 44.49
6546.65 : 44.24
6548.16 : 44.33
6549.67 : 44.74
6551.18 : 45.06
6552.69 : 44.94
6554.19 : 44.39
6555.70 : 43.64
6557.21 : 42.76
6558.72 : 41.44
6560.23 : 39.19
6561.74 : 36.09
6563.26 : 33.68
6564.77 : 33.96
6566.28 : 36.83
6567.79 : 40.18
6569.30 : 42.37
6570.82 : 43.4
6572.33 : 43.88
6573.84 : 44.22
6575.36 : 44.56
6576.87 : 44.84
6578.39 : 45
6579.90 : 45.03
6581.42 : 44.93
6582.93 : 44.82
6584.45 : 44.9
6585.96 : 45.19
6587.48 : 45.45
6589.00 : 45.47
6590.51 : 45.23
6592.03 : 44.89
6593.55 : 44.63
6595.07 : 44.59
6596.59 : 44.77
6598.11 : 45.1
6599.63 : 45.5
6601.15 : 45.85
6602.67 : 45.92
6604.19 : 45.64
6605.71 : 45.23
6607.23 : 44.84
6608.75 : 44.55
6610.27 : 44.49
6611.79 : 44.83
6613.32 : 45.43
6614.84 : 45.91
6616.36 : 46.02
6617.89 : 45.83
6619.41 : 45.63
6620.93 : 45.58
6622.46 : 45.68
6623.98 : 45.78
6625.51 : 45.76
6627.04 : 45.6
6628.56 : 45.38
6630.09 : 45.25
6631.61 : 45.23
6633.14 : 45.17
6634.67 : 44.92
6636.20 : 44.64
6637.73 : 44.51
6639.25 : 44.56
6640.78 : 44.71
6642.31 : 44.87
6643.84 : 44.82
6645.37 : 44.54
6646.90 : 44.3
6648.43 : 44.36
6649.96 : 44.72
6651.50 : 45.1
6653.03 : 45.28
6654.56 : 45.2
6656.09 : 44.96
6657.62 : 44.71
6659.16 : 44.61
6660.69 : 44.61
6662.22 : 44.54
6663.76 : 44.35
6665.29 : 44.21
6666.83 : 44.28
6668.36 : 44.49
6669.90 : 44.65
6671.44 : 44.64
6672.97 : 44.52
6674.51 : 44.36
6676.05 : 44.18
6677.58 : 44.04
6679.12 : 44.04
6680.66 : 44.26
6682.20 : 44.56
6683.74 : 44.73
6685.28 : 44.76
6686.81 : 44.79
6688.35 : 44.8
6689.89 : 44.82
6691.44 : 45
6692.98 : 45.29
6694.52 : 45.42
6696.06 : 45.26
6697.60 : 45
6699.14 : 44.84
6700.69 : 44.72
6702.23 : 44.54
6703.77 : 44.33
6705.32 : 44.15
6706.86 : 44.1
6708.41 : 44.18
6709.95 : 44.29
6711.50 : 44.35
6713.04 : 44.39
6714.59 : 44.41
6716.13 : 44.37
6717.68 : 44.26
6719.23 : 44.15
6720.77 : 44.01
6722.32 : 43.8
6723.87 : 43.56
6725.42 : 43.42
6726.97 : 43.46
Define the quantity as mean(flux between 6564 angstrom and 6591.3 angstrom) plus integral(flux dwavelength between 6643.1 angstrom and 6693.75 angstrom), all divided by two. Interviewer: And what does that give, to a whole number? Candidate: 1152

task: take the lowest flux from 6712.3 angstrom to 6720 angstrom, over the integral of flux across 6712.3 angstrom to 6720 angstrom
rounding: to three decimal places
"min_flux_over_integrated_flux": 0.129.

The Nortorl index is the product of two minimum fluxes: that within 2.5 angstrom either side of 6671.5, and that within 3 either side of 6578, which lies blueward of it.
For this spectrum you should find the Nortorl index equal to 1984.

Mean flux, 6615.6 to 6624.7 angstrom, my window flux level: 45.8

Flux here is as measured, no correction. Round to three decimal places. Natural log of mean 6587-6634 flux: 3.814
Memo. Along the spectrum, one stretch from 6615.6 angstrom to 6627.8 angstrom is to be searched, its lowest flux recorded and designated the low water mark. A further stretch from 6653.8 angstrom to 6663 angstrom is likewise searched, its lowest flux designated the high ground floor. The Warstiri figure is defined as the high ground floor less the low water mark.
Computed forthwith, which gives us -1.0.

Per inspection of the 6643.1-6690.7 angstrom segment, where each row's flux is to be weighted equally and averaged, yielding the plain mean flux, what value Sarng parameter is 44.6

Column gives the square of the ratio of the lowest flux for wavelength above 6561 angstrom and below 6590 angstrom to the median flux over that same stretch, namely 0.57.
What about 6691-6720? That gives 0.99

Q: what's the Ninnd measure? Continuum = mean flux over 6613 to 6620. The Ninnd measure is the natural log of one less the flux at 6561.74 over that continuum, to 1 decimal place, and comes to -1.6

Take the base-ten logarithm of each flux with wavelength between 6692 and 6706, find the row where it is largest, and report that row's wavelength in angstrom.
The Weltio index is 6694.52 angstrom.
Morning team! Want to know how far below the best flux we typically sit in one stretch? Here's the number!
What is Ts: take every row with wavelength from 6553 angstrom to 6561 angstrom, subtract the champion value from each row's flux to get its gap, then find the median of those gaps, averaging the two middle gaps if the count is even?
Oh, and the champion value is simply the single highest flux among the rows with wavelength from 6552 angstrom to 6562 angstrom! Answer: -2.2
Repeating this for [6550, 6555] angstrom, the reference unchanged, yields 0.0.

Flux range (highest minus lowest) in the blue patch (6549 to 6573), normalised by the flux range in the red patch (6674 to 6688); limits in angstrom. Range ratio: 15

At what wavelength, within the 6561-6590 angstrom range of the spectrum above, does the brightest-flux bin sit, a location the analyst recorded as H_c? 6589.00 angstrom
